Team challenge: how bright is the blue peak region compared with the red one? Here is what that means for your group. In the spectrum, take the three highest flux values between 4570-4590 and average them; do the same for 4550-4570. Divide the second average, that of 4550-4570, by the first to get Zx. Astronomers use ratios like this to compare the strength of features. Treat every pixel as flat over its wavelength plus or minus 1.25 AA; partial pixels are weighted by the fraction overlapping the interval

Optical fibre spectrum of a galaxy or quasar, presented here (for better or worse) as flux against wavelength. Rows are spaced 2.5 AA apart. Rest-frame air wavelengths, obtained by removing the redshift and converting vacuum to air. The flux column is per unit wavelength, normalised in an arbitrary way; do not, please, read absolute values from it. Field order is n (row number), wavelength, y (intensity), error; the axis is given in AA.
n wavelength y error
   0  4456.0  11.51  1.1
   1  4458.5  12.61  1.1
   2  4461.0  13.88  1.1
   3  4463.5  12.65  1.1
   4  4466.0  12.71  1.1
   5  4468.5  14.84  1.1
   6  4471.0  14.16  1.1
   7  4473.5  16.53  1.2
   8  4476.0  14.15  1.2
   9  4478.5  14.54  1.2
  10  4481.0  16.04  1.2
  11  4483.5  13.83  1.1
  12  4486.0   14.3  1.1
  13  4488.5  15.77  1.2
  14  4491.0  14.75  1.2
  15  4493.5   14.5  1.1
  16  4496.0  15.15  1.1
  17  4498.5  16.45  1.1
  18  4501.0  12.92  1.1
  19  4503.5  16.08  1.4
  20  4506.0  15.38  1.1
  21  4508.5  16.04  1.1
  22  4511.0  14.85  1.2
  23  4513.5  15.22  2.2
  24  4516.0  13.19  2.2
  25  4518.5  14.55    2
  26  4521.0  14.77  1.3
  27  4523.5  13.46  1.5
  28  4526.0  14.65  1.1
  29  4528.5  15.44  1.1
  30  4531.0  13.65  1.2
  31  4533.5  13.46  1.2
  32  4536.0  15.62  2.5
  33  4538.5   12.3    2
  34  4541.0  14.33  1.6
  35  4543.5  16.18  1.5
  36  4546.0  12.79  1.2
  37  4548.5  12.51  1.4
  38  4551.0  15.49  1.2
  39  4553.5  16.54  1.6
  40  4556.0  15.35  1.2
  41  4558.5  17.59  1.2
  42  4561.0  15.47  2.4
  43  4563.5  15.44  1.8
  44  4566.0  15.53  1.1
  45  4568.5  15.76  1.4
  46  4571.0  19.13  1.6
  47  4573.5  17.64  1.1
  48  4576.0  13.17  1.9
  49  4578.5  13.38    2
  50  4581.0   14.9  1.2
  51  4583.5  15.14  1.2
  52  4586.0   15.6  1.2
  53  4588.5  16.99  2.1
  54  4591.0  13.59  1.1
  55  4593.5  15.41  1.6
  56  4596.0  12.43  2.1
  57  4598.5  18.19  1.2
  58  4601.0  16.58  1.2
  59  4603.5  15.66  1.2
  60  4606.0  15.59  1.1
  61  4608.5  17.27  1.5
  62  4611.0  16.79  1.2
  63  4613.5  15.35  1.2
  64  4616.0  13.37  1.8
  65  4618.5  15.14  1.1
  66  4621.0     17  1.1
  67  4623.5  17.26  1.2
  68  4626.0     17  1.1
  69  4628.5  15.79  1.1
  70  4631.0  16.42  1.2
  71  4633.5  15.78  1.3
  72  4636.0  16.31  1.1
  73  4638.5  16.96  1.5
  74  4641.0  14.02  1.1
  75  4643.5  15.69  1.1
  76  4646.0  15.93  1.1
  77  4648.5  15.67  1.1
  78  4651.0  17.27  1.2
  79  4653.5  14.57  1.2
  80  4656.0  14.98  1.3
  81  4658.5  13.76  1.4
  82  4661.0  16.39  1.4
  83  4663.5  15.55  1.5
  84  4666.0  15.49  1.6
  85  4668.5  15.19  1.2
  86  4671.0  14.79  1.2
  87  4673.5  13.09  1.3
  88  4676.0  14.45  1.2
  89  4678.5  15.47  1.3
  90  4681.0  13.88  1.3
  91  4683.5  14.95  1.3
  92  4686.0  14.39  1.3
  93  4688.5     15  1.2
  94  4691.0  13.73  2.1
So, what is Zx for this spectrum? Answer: 0.93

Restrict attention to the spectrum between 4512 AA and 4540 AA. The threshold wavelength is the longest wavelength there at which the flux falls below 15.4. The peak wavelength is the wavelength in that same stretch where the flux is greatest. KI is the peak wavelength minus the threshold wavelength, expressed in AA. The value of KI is -2.5 AA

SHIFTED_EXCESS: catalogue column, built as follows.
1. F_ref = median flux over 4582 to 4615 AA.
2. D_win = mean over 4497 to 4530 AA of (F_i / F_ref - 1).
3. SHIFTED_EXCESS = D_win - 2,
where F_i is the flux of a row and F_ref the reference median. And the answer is -2.05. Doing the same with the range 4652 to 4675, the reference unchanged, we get -2.05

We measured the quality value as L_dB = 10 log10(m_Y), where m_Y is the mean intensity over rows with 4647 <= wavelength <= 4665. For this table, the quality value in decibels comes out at 11.89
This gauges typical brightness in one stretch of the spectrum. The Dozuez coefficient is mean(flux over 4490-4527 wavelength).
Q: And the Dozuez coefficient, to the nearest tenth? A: 14.8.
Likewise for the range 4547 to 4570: 15.5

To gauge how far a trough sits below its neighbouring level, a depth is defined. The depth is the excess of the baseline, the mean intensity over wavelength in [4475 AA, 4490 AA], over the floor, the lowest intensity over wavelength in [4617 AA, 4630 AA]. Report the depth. -0.4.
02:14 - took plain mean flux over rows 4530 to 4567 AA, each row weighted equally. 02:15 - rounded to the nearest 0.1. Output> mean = 14.8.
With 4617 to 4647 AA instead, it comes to 16.1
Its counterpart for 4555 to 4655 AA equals 15.8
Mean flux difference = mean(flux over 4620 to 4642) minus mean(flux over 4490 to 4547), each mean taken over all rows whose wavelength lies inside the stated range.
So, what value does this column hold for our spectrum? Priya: 1.7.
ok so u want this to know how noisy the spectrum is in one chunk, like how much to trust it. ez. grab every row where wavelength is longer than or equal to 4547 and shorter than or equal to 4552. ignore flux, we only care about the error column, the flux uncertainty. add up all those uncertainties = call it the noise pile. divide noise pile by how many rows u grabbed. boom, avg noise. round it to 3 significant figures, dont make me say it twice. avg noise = 1.30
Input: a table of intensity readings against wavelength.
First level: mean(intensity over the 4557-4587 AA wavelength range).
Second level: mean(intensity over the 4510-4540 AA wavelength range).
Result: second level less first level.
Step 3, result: -1.5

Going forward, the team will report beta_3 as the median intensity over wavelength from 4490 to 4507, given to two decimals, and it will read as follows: 15.15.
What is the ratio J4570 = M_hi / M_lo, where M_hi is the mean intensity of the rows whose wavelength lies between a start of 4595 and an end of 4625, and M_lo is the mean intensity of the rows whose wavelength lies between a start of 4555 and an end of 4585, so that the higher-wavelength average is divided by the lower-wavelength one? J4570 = 1.01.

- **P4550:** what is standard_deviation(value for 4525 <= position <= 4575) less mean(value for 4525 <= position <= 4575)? -13.5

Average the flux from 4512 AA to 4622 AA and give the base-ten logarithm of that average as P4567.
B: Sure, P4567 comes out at 1.18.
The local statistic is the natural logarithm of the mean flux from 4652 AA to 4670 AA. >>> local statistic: 2.72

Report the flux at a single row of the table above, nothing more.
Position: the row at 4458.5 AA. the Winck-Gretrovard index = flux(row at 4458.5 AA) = 12.61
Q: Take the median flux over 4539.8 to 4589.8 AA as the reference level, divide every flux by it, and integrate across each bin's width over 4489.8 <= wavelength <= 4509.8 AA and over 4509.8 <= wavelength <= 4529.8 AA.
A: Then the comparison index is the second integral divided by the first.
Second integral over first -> 0.96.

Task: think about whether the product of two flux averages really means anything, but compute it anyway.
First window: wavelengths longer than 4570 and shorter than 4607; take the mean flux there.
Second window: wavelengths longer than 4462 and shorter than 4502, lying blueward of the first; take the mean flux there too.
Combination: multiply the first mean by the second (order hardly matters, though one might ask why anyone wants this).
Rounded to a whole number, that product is 227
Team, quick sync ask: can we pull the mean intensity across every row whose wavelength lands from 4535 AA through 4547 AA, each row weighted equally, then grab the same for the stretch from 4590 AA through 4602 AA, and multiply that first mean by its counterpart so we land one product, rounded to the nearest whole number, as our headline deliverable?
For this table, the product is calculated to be 217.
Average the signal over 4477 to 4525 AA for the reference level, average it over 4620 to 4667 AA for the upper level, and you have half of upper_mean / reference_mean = 0.536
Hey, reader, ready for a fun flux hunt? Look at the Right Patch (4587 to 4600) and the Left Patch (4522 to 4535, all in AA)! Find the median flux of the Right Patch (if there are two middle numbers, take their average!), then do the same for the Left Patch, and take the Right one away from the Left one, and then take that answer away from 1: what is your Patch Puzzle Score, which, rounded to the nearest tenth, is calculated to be 2.8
